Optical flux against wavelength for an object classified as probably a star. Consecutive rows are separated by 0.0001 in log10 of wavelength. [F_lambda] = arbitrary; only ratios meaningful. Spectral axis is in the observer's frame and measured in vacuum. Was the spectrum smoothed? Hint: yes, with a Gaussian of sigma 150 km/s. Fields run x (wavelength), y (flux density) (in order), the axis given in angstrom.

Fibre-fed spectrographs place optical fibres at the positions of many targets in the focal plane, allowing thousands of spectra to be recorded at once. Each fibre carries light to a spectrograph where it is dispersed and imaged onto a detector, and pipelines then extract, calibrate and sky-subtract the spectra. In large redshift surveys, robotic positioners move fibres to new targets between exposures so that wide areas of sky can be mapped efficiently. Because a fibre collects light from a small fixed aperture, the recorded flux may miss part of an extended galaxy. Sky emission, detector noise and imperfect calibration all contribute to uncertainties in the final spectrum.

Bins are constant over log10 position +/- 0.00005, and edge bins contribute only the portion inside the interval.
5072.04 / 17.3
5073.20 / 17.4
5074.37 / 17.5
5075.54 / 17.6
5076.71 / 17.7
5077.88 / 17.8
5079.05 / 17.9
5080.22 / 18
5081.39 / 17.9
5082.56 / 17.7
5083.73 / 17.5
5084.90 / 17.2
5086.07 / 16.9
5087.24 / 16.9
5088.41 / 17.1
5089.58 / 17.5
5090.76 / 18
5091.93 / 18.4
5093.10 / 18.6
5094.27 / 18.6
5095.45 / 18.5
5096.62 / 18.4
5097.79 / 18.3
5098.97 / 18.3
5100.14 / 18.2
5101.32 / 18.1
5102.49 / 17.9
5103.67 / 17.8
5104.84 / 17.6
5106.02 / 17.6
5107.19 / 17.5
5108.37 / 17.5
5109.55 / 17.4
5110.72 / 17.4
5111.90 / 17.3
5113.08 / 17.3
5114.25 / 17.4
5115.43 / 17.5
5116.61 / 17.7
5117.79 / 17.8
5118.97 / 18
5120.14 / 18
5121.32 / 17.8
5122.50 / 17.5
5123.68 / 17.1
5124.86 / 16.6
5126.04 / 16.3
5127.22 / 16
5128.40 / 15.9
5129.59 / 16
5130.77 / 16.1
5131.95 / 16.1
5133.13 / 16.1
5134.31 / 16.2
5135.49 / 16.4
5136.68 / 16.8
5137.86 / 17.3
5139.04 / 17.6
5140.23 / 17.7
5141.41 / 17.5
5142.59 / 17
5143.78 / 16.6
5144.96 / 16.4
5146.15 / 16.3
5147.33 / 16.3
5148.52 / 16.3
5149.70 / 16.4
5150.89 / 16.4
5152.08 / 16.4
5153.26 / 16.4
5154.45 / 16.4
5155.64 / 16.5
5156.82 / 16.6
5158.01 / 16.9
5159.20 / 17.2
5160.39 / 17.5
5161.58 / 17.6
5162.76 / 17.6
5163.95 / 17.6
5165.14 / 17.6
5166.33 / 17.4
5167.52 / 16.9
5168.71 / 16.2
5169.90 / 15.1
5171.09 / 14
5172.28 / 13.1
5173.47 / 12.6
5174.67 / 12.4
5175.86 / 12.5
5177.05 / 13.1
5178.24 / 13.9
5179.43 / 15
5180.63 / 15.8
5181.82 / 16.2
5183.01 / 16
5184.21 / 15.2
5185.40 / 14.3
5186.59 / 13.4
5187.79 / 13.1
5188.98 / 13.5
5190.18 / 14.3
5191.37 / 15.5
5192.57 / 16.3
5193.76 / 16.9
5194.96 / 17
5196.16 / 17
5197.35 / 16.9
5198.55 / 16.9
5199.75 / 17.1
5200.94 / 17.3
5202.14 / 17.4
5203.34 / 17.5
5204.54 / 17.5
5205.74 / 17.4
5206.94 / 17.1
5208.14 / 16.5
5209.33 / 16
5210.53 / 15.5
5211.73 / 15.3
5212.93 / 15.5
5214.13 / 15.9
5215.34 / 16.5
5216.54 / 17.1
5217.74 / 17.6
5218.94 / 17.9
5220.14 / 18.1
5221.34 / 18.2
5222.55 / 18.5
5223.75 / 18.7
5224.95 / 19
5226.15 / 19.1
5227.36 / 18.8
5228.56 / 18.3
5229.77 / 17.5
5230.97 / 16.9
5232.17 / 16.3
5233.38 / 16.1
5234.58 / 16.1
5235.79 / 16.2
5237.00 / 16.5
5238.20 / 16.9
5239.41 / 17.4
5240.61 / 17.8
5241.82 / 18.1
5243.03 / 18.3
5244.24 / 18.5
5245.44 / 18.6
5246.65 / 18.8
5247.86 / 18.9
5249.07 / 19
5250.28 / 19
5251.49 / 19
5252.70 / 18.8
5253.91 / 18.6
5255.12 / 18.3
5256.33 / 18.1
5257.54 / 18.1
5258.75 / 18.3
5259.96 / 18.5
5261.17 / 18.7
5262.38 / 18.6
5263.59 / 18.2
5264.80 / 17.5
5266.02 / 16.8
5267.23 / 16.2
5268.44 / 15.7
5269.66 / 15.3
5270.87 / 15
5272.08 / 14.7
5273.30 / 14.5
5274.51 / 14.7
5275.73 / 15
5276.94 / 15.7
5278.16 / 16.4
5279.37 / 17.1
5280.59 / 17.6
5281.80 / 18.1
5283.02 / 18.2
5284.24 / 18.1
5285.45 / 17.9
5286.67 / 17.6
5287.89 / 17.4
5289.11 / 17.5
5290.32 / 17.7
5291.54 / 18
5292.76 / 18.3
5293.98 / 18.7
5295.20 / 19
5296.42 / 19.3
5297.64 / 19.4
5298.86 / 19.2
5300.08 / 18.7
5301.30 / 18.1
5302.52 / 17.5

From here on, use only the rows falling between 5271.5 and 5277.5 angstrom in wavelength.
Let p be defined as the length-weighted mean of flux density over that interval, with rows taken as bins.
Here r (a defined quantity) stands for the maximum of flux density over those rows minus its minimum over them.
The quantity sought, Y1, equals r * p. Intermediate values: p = 14.9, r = 1.2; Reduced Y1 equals 18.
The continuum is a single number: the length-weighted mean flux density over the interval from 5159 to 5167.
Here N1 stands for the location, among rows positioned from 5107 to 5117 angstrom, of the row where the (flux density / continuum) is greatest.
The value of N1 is 5116.61 angstrom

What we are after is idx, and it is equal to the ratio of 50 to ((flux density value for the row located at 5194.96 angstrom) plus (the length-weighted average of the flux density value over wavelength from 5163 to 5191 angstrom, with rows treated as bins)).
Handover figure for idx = 1.573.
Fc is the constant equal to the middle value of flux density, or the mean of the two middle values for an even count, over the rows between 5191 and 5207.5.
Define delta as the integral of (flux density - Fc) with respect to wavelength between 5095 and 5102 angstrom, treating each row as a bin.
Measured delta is 9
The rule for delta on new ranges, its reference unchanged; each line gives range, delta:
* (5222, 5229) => 12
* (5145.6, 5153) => -5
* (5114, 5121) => 5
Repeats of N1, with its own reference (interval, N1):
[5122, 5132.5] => 5122.50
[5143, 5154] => 5143.78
